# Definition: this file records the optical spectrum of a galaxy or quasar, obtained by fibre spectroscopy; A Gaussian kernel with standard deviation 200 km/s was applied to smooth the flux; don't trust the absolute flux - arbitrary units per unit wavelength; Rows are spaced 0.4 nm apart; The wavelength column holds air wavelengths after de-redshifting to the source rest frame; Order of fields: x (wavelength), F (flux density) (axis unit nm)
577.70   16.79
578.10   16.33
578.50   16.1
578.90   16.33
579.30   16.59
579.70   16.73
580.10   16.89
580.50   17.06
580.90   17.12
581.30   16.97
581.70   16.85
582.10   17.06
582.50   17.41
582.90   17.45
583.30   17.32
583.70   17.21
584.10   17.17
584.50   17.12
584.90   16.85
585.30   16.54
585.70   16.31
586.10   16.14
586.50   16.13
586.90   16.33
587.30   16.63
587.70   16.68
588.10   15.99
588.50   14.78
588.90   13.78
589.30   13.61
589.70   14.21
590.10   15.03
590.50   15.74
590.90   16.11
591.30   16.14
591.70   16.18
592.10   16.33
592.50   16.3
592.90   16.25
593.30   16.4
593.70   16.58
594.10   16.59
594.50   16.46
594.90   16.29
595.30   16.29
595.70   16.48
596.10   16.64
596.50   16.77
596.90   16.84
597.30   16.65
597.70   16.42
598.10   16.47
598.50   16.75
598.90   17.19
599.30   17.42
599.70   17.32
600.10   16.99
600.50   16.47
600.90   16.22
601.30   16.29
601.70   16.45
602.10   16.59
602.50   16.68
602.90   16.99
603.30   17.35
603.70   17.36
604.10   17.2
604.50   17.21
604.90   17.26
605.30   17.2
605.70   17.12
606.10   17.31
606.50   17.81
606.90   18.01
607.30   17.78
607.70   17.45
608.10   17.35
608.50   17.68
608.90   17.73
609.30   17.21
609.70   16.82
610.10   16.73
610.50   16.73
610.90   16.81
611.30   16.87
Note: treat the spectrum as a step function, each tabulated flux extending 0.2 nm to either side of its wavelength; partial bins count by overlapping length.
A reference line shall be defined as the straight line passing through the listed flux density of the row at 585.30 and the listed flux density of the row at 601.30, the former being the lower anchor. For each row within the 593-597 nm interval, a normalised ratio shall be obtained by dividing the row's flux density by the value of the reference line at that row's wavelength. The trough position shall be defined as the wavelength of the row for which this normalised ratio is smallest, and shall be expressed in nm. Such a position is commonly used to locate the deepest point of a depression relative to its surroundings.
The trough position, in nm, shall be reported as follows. 594.90 nm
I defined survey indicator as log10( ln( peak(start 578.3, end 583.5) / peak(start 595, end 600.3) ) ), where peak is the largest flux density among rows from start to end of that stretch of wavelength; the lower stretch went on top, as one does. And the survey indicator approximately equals -2.76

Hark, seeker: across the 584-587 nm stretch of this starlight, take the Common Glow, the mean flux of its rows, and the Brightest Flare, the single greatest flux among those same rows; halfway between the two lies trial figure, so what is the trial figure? 16.9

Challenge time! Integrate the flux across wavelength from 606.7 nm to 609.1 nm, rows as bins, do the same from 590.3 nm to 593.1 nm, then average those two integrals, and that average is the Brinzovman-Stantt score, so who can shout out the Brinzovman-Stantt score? 44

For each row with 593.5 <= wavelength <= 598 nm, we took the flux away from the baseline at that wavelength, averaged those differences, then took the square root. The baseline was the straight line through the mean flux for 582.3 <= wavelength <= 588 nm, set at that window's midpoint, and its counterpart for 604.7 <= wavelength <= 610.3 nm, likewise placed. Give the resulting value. 0.73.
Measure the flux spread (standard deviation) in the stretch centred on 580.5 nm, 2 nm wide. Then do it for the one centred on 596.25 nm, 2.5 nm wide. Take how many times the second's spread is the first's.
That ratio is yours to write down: 1.3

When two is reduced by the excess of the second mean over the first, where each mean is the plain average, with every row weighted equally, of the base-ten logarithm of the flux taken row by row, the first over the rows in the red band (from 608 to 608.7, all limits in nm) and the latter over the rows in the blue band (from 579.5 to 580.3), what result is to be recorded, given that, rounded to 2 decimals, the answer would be 2.02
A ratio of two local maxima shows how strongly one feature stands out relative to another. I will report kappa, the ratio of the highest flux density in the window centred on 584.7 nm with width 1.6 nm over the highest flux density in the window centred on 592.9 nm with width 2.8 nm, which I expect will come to 1.03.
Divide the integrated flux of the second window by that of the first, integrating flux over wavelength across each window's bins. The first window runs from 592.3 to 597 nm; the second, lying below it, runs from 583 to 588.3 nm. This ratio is 1.1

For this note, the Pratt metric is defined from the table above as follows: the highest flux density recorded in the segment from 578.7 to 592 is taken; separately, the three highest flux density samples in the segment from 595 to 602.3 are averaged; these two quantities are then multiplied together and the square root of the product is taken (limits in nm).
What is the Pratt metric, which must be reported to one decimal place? 17.4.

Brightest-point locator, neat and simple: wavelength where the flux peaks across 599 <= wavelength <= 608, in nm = 606.90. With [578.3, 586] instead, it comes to 582.90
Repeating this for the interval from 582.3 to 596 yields 582.90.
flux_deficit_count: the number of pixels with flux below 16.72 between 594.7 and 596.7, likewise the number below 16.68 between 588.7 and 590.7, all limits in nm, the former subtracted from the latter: 1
